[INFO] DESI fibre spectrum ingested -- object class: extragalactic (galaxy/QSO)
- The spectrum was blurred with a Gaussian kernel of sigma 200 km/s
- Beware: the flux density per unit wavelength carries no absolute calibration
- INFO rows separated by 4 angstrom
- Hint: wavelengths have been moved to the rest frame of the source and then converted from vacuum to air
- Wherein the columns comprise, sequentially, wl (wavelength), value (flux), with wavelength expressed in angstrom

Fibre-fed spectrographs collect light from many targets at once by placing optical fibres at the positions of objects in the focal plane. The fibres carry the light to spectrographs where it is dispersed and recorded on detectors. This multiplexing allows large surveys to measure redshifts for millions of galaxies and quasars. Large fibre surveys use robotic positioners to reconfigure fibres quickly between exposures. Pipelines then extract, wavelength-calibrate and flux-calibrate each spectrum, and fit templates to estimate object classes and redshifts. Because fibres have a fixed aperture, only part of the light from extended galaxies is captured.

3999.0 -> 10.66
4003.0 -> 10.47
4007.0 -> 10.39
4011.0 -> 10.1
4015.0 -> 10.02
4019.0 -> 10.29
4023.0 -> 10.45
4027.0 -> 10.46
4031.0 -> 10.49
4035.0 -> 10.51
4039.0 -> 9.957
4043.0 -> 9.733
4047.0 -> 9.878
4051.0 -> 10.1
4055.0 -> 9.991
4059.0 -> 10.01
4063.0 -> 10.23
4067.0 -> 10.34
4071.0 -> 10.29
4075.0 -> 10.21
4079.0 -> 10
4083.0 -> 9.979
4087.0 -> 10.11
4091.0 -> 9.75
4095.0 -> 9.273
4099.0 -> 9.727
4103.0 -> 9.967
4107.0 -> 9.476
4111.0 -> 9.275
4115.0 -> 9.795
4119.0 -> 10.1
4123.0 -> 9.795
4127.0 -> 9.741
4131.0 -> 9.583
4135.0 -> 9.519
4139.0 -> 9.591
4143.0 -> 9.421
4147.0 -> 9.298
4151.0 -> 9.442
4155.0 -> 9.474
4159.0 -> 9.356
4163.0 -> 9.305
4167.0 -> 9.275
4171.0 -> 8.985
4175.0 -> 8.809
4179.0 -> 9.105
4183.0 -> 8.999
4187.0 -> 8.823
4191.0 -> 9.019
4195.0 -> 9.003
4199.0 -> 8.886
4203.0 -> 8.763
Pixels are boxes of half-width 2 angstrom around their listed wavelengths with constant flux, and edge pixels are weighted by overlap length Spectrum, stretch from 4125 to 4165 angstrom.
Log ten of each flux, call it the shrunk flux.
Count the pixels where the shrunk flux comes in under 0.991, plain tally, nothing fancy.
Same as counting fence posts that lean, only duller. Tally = 10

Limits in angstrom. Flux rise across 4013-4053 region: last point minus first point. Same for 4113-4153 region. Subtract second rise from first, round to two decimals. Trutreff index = 0.43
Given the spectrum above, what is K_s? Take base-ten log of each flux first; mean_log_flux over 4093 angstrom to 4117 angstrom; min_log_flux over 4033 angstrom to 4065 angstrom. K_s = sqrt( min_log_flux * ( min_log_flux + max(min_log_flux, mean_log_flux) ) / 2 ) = 0.99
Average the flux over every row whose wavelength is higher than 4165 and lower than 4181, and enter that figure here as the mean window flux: 9.04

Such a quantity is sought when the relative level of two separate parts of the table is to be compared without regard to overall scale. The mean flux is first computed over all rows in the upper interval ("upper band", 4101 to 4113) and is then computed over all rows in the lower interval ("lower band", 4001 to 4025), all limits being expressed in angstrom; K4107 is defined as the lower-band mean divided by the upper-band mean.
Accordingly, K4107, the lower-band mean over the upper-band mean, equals 1.07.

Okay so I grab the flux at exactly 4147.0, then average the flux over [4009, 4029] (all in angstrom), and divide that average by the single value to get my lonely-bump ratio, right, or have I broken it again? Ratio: 1.10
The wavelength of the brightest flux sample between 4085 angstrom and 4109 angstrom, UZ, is 4087.0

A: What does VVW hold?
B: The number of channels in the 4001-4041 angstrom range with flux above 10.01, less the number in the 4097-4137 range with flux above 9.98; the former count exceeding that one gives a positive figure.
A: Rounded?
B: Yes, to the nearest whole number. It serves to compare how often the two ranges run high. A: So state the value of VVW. 8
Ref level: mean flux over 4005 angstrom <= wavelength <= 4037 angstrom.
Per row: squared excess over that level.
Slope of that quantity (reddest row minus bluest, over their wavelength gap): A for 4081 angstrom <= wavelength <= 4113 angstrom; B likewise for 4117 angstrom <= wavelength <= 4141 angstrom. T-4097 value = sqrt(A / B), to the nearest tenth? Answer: 1.2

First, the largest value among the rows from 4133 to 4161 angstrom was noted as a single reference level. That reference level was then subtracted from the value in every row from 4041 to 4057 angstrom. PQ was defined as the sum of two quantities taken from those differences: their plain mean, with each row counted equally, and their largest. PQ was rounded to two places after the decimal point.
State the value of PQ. 0.84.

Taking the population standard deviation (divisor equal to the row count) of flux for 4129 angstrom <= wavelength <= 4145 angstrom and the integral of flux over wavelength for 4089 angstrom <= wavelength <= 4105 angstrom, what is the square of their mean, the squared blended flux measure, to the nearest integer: 6001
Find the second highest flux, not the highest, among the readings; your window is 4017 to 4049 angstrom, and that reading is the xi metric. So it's 10.49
